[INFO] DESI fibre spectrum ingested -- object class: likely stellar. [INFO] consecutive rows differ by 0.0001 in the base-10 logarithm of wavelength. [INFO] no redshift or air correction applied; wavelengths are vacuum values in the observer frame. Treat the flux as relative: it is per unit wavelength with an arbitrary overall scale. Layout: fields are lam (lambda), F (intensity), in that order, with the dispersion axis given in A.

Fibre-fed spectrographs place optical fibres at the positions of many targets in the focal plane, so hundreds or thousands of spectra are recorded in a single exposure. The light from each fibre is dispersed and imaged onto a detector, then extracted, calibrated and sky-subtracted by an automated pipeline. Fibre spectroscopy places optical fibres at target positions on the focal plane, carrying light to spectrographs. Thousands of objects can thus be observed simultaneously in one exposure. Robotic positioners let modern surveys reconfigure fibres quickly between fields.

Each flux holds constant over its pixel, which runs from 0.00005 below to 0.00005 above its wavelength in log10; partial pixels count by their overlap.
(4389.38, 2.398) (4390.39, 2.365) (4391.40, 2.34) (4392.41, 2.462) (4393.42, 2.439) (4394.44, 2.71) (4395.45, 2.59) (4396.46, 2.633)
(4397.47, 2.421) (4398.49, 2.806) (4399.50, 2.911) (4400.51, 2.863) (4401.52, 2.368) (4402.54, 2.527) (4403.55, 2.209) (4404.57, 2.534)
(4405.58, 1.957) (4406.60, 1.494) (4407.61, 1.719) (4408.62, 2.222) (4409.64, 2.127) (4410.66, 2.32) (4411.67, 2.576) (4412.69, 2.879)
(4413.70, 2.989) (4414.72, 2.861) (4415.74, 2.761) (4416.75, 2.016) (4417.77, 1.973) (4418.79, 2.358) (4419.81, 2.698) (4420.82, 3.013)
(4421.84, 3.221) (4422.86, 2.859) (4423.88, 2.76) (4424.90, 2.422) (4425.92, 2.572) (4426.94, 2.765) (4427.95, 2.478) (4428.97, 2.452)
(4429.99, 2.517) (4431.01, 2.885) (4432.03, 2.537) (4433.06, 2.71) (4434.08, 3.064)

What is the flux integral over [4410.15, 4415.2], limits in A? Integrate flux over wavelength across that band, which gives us 14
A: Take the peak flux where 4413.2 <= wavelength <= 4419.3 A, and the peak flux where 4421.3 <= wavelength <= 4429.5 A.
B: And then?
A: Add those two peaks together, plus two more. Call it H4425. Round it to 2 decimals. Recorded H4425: 8.21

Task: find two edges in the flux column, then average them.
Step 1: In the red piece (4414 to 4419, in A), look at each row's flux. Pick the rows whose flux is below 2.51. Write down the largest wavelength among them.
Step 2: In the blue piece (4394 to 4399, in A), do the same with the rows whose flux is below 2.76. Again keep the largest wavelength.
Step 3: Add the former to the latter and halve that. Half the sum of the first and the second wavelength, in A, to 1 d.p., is 4408.1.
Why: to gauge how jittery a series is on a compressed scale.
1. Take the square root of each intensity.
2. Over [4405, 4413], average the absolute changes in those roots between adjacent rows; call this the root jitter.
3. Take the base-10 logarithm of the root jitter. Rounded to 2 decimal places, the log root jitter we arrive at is -0.99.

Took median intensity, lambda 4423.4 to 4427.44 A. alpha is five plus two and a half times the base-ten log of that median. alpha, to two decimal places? 6.06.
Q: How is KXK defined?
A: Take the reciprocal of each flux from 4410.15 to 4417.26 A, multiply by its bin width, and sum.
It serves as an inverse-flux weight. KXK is 2.75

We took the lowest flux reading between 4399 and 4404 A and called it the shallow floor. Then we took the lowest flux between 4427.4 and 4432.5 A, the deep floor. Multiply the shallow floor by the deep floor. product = 5.42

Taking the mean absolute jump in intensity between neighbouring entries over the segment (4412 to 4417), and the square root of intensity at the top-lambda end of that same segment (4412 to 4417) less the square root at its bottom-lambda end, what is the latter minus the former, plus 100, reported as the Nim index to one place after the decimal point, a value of 99.5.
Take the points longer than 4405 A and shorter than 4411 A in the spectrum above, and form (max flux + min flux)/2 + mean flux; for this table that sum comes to 3.88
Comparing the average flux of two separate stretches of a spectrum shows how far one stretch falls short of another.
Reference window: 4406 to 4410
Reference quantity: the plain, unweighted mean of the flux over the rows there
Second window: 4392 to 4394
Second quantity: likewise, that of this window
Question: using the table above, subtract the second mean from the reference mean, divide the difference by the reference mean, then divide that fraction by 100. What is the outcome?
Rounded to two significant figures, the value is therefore -0.0030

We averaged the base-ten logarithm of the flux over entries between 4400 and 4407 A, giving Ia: 0.35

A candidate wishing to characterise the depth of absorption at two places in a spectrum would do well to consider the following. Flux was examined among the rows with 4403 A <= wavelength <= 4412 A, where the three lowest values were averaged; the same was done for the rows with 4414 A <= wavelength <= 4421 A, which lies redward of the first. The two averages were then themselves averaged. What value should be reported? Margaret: 1.92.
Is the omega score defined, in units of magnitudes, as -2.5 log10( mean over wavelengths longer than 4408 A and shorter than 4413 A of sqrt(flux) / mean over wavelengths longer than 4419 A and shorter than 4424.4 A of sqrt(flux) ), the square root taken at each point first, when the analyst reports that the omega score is 0.10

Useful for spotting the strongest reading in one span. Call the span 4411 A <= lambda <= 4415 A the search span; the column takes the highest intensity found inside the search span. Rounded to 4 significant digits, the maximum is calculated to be 2.989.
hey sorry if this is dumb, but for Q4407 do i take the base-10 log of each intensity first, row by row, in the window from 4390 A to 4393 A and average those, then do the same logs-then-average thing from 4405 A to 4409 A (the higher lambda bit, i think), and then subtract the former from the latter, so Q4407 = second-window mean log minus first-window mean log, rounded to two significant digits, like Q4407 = -0.12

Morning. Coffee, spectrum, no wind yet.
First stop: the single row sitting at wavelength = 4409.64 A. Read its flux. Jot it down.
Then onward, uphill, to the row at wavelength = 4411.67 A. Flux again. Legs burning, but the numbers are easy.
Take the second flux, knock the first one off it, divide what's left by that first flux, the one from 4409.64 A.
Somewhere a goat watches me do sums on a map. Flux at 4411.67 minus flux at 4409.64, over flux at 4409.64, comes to 0.21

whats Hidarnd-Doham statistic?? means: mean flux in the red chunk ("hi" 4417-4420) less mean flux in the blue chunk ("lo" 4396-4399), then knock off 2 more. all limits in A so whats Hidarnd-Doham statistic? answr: -2.3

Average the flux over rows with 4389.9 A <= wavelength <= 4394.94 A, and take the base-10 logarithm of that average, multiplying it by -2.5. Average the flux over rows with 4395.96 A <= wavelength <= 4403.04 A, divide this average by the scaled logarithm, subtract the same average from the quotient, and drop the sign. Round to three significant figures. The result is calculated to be 5.35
